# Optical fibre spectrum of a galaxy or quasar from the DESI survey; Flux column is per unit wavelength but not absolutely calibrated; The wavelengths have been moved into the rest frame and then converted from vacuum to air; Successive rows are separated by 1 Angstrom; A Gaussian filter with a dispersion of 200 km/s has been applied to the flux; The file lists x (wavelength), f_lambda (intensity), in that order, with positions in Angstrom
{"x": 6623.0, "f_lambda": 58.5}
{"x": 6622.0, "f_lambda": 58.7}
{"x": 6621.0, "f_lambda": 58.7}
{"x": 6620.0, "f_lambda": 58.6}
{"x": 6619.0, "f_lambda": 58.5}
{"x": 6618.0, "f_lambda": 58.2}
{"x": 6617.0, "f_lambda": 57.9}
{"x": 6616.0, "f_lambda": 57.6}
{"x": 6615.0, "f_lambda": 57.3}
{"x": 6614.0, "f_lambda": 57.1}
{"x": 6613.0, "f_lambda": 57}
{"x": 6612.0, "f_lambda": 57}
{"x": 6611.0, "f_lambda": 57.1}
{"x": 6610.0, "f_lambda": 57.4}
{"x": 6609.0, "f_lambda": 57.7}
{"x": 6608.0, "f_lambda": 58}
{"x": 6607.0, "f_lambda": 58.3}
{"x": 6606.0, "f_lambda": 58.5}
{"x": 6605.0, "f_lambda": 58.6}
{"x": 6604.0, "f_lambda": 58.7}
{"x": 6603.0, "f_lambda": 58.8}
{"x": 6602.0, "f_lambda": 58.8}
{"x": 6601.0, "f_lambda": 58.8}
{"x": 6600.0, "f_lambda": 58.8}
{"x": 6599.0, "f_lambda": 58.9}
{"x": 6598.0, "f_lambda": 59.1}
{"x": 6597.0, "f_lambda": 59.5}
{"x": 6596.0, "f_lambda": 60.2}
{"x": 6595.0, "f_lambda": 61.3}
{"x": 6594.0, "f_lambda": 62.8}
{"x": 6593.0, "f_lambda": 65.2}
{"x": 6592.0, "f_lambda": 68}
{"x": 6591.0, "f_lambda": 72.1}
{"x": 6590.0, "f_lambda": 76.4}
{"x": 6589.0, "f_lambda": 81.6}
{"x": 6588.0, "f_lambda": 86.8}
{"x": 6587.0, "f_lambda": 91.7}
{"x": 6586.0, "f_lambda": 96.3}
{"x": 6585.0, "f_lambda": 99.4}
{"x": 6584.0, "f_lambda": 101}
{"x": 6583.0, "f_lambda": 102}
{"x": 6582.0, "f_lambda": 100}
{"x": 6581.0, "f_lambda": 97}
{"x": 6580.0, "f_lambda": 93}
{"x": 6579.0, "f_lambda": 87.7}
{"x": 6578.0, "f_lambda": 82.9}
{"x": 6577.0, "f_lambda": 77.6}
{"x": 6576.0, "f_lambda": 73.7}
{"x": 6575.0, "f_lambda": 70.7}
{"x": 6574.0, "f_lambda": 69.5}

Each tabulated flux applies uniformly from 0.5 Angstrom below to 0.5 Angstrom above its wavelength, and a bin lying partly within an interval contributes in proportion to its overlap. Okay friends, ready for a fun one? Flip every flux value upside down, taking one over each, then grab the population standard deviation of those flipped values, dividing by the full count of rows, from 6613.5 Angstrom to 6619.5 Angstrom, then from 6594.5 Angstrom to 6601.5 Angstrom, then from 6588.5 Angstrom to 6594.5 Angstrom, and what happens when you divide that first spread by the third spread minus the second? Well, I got 0.14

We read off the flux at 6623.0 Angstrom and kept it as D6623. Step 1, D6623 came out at 58.5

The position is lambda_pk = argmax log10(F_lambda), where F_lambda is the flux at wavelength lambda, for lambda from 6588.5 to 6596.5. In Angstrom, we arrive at 6589.0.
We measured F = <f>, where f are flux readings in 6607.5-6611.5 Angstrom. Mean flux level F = 58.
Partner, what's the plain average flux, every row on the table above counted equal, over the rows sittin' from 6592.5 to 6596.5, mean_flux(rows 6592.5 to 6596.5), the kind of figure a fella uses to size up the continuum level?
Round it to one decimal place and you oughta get 62.4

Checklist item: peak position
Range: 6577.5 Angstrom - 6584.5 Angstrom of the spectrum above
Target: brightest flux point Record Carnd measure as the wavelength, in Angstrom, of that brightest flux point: 6583.0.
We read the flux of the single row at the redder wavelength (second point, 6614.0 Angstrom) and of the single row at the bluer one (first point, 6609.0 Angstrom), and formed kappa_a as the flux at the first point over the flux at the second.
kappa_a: 1.01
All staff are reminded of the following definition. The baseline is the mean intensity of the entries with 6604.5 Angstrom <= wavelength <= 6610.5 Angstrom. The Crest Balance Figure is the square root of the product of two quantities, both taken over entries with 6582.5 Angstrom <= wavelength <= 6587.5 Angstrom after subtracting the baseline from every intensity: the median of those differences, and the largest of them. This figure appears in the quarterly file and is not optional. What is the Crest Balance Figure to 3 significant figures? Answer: 42.6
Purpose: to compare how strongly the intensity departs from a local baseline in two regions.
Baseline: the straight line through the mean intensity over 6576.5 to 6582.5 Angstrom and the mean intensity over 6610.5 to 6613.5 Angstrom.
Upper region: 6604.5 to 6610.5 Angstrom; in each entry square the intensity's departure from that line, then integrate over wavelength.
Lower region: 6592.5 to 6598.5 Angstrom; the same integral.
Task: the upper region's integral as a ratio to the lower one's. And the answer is 0.1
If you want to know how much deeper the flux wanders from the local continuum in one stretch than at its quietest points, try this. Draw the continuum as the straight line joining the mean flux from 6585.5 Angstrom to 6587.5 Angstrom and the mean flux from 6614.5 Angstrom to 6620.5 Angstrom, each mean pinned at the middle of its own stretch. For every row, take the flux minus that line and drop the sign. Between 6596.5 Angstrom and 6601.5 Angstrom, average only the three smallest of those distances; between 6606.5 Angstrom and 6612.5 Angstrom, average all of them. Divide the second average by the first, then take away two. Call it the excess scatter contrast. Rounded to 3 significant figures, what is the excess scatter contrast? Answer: -1.50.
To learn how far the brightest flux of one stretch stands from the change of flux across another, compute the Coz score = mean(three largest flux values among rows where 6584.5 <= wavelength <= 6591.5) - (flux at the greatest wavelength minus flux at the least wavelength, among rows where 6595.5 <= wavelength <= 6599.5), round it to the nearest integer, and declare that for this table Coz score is 97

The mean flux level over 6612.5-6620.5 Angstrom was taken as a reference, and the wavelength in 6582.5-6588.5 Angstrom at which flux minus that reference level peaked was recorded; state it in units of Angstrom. 6583.0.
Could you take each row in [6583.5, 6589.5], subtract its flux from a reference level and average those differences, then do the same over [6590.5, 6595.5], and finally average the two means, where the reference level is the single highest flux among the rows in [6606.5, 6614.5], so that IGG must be -21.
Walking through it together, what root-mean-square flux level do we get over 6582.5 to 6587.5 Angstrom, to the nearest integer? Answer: 98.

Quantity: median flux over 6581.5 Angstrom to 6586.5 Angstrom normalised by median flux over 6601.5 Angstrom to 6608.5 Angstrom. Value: 1.7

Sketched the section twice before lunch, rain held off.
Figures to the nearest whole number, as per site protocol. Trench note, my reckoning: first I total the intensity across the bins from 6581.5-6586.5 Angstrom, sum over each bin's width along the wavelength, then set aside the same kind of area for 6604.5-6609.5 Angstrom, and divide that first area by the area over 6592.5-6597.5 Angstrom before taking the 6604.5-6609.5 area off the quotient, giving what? -289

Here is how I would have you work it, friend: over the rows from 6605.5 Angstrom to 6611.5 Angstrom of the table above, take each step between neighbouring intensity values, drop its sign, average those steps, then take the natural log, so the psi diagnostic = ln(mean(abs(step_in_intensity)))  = -1.3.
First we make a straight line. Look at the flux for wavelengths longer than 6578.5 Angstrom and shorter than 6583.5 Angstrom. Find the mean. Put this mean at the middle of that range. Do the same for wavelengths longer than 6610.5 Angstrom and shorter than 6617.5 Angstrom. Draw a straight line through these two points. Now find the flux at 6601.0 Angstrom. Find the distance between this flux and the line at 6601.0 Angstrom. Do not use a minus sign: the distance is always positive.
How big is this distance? 14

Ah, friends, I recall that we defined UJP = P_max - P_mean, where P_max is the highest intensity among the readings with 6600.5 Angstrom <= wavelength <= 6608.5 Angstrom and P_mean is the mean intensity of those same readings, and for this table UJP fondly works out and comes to 0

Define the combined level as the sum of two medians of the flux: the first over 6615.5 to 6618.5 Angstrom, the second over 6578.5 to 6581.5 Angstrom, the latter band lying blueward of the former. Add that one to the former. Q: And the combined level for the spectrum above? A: 151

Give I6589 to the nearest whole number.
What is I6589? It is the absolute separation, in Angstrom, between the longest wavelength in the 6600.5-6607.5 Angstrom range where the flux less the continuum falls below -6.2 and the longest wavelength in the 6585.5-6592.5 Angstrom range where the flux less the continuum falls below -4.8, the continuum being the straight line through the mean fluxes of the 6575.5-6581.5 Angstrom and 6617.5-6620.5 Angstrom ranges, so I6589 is 15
